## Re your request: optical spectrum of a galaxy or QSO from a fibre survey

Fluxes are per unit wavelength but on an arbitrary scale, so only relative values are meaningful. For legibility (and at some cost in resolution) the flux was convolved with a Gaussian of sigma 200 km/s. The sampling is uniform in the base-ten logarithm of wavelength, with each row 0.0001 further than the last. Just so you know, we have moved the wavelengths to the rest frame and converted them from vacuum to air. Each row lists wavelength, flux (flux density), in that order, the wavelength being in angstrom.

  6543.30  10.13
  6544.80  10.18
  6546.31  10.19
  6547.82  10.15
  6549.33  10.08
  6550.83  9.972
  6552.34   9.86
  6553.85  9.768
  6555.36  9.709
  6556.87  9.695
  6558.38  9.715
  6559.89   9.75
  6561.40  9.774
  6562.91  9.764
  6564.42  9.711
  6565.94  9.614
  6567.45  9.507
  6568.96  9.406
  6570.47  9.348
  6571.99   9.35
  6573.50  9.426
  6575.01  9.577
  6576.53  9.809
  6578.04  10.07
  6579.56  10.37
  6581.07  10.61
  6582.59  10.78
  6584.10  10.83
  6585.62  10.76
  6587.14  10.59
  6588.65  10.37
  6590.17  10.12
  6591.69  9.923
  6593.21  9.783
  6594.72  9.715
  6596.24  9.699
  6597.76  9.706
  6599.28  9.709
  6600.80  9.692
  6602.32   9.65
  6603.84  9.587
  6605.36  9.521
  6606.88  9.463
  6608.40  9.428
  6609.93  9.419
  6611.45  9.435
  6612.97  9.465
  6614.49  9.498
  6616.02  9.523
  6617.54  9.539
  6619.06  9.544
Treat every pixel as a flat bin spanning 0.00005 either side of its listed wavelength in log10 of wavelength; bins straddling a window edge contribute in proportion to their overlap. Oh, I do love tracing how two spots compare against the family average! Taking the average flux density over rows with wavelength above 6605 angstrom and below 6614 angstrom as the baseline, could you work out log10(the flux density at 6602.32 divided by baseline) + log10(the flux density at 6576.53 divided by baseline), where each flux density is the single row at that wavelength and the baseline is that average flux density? 0.025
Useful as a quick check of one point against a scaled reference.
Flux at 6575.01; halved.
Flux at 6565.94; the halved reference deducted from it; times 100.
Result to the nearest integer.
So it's 483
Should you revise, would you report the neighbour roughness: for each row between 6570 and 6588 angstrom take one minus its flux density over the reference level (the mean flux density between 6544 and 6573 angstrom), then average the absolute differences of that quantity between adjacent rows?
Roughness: 0.0160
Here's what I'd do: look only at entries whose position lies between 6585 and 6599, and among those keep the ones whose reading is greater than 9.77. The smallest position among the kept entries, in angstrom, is 6585.62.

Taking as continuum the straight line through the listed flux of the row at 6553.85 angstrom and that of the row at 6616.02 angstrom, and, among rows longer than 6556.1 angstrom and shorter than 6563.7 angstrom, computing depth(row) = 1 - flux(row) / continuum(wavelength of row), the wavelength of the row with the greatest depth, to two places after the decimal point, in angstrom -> 6556.87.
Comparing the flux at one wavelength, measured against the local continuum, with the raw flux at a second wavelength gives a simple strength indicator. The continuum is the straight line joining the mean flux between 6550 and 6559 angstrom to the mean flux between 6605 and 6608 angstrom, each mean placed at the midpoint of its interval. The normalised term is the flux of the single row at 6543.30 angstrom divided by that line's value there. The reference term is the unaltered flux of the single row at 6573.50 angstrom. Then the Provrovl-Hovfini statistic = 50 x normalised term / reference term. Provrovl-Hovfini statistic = 5.45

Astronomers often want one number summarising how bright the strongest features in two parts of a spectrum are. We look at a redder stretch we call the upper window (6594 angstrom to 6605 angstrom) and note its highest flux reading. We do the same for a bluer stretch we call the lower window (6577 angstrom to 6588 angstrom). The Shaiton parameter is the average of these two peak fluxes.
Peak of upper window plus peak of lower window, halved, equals 10.3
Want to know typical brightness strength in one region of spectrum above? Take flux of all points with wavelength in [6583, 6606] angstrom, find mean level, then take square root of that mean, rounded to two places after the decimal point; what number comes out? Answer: 3.16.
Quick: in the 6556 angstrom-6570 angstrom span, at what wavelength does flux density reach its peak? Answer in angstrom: 6561.40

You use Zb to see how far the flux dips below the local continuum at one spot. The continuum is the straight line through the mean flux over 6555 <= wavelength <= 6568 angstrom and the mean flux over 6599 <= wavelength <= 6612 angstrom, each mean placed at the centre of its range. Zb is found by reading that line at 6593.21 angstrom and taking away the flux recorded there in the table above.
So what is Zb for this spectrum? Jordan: -0.2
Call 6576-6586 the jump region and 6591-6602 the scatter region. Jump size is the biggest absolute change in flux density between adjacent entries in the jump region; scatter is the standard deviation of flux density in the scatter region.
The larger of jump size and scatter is 0.30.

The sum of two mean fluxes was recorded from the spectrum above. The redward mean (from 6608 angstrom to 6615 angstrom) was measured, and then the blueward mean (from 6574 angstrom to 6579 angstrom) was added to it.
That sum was 19.3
